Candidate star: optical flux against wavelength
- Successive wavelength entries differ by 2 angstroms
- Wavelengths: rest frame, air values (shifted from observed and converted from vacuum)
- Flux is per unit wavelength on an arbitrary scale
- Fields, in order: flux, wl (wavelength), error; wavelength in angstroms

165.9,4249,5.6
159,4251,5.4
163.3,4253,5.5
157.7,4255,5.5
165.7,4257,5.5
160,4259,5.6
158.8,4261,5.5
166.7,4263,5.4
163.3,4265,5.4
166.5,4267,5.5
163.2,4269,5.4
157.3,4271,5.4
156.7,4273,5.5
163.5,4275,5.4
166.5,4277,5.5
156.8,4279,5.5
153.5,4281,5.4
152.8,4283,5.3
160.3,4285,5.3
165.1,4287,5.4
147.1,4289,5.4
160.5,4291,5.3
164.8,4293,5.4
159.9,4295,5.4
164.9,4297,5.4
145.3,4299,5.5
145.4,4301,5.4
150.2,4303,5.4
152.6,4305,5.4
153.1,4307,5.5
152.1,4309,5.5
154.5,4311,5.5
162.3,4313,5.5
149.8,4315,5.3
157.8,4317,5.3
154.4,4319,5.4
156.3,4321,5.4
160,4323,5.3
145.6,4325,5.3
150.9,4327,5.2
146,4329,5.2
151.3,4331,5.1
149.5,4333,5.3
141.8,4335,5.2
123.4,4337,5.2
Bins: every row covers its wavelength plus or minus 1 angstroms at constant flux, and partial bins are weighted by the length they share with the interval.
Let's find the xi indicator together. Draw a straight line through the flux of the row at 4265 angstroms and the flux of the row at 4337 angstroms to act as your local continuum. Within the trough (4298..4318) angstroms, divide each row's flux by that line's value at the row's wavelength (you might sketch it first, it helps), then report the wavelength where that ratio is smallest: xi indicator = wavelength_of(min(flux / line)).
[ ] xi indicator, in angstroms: 4299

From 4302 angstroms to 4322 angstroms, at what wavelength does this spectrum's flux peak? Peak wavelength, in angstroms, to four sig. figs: 4313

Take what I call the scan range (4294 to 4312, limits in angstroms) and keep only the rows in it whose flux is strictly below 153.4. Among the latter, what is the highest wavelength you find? 4309 angstroms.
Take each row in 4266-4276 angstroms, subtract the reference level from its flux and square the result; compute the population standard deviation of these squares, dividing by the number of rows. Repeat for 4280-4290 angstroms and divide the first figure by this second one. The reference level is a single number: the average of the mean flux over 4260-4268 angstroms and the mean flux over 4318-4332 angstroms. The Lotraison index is 0.67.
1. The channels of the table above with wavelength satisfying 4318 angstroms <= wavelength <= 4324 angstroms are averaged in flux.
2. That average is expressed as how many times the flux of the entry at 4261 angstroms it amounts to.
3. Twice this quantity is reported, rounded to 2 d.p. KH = 1.98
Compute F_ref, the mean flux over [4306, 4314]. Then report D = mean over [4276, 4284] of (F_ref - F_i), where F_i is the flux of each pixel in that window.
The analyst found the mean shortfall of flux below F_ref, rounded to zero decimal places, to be -2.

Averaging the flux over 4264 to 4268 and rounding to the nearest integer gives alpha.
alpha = 165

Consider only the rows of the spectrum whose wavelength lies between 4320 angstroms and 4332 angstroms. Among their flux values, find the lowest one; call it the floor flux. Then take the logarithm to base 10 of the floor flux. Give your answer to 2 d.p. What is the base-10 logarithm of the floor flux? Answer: 2.16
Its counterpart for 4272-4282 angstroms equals 2.19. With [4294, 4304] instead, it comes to 2.16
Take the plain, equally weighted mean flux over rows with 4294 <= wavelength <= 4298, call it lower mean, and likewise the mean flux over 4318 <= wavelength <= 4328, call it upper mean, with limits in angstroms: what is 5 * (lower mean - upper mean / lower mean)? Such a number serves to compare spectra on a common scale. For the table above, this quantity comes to 807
